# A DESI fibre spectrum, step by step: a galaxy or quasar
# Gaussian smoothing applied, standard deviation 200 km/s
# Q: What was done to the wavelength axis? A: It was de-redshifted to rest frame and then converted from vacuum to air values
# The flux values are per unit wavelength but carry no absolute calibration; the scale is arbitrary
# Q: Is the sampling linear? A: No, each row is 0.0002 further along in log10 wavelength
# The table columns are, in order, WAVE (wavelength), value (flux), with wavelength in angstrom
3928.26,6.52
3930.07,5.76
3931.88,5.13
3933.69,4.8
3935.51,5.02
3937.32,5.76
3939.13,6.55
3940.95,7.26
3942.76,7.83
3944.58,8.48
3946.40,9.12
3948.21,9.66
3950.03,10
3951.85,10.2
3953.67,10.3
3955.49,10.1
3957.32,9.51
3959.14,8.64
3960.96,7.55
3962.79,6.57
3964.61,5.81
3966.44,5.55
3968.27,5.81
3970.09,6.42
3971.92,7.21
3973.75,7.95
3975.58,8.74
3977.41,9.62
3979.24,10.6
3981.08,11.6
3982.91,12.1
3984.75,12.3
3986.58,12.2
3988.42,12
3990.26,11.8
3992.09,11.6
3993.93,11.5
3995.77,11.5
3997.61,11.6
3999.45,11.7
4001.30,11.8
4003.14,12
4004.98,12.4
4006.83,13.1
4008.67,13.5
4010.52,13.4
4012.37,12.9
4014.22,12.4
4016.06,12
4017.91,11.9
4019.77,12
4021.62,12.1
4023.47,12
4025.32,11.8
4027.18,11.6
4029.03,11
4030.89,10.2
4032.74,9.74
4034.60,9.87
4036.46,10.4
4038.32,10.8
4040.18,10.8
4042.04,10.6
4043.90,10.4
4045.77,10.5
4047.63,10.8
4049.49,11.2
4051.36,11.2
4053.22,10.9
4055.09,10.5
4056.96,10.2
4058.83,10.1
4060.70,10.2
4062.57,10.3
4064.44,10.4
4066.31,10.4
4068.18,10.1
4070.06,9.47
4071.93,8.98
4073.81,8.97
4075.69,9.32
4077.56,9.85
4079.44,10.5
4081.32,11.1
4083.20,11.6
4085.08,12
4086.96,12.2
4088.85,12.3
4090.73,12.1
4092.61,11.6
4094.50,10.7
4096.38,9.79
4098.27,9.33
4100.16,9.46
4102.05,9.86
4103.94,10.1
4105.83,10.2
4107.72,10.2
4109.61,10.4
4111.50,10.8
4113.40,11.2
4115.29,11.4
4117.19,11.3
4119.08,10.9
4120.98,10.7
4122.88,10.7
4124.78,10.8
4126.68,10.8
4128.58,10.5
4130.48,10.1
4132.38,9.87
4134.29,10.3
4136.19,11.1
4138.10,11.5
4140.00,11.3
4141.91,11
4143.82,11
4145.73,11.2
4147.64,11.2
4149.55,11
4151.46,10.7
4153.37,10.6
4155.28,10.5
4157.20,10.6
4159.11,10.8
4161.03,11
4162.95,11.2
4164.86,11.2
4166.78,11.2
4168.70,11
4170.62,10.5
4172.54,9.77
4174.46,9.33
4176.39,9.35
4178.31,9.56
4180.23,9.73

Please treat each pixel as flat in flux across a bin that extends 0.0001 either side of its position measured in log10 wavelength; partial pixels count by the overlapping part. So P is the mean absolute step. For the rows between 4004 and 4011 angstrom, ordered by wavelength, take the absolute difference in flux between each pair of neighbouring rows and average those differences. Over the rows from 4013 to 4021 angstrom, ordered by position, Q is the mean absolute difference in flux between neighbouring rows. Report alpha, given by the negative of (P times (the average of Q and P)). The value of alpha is -0.12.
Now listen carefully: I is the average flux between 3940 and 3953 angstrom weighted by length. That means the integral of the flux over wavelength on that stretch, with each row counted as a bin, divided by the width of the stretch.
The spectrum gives 9.0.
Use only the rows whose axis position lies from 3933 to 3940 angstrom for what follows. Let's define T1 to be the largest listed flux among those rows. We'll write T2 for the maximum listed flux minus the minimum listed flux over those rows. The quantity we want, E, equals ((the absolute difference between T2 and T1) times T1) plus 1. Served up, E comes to 32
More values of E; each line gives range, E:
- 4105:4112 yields 111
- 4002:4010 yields 163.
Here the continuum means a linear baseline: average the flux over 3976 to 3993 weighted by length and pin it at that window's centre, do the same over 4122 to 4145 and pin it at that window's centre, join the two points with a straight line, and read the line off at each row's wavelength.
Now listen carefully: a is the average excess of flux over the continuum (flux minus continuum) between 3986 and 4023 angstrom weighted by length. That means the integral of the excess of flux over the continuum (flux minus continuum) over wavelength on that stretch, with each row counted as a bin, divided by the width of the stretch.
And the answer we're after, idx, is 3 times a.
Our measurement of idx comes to 2.4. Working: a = 0.8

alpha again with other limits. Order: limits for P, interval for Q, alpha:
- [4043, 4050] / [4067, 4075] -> -0.09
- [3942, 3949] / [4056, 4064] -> -0.22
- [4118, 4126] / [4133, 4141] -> -0.03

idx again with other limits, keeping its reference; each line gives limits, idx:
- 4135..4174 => 0.7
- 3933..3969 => -11.6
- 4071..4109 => -1.3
